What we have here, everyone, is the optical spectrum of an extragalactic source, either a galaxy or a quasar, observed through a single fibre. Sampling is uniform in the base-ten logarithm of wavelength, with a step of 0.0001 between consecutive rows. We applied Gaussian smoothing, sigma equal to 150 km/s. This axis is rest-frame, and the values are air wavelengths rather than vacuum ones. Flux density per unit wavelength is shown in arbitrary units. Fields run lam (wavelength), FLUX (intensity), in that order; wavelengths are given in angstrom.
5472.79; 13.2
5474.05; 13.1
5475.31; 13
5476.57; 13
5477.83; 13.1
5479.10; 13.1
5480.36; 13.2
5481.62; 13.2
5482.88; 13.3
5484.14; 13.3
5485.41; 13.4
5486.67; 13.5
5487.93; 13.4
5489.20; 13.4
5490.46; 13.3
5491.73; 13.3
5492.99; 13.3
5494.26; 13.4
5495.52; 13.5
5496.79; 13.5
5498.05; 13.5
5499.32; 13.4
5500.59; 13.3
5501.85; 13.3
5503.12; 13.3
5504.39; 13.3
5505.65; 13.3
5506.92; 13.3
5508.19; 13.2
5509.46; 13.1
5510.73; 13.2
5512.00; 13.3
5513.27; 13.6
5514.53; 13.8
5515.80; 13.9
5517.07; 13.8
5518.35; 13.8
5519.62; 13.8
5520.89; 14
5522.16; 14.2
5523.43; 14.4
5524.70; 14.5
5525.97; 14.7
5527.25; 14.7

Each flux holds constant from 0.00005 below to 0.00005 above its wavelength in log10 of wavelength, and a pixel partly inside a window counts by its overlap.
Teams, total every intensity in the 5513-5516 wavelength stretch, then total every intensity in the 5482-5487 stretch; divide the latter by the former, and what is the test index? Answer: 1.30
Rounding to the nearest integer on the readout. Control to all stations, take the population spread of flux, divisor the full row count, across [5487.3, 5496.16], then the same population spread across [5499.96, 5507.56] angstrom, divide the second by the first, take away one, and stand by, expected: -1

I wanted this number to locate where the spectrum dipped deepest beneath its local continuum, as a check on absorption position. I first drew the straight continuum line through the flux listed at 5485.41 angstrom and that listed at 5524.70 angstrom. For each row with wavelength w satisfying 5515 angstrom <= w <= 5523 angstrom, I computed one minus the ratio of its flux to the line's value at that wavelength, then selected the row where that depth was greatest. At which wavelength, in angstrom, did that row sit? 5519.62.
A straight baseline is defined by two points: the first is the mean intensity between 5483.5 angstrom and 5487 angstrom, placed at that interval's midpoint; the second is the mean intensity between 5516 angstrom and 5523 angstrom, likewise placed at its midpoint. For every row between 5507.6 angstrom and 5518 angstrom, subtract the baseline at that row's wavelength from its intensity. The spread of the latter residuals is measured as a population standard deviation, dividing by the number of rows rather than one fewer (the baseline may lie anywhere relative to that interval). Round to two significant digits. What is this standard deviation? 0.26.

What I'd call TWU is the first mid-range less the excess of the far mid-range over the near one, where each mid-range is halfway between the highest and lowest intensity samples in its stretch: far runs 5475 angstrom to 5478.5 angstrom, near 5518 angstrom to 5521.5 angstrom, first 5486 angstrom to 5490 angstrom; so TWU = 14.3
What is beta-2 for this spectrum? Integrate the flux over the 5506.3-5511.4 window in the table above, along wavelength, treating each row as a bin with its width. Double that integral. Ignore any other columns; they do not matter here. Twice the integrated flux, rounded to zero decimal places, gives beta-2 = 134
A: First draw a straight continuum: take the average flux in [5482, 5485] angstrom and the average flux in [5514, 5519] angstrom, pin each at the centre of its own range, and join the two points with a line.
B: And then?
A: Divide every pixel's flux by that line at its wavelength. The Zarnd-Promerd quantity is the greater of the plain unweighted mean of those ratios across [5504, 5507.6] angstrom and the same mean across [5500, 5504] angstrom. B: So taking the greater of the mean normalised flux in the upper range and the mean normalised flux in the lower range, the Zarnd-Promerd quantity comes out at 0.98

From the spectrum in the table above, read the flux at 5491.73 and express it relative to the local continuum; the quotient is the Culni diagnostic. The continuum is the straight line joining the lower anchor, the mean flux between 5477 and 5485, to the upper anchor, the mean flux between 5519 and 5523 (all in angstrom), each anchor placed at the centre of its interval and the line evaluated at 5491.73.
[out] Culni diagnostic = 0.991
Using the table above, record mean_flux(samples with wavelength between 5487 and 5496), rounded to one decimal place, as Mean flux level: 13.4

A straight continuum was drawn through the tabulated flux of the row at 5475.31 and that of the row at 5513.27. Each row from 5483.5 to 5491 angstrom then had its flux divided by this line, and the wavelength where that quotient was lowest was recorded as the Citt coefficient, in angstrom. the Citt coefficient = 5490.46 angstrom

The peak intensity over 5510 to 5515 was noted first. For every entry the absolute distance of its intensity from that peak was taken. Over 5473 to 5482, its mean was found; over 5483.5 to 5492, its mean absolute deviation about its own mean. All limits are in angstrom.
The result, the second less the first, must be -0.64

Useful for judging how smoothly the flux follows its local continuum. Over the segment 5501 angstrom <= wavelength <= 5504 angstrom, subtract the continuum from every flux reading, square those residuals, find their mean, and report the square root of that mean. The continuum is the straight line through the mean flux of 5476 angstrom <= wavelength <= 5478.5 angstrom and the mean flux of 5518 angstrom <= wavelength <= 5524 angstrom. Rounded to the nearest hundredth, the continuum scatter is 0.32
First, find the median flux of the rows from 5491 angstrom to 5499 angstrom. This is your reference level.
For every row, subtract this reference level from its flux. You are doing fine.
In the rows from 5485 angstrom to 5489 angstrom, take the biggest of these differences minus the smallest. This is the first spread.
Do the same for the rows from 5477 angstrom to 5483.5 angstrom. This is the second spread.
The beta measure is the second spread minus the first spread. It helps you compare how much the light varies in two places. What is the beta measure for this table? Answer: 0.10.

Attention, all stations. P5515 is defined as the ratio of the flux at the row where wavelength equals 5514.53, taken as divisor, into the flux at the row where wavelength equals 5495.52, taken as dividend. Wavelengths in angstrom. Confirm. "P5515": 0.98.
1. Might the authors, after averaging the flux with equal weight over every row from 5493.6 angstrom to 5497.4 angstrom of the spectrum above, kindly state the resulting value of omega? 13.5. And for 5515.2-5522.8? 13.9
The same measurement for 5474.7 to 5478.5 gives 13.0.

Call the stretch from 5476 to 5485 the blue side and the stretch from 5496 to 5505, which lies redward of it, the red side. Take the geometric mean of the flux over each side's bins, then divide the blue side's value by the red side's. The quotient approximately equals 0.985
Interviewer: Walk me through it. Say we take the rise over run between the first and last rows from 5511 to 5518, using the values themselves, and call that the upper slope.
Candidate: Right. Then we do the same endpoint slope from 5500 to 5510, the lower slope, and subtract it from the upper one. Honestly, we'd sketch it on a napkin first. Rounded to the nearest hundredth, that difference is 0.12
